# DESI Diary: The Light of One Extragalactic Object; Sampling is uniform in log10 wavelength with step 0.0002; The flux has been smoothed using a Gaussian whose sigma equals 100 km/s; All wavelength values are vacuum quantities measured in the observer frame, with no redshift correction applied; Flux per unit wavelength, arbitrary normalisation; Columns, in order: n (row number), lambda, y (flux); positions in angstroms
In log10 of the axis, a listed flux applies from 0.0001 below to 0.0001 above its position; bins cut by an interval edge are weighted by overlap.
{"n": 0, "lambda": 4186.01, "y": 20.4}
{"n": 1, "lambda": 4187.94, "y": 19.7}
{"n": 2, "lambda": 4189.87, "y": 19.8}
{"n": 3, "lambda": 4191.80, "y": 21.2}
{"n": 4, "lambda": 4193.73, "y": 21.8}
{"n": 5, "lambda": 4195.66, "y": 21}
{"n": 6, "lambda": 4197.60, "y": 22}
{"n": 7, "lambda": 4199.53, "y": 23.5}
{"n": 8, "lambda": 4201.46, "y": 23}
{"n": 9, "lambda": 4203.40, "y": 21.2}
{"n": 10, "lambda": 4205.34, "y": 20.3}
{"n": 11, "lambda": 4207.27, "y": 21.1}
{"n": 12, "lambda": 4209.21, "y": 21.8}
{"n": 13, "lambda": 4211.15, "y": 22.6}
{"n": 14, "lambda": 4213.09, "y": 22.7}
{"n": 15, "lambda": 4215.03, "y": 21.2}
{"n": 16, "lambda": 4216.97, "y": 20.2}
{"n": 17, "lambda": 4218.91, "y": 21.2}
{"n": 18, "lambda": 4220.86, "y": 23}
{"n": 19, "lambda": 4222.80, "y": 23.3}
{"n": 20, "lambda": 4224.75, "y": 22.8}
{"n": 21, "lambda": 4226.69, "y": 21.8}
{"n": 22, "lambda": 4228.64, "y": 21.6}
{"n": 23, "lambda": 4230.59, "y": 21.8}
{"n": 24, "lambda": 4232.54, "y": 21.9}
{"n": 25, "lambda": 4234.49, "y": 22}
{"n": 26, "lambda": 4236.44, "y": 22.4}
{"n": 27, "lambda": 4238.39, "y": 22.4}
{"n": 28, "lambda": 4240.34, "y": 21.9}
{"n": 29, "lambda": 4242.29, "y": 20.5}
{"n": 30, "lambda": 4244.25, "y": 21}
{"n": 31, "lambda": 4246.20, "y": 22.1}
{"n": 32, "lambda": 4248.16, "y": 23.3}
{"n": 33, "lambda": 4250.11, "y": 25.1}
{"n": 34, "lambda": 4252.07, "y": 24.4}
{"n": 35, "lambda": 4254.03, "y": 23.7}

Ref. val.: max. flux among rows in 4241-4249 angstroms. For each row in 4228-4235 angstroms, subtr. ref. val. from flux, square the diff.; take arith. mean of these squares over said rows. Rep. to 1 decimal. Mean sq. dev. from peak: 2.2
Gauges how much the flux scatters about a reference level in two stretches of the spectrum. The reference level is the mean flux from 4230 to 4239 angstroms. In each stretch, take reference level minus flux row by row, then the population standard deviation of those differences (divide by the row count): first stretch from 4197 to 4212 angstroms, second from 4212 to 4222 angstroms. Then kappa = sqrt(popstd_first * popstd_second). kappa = 1.02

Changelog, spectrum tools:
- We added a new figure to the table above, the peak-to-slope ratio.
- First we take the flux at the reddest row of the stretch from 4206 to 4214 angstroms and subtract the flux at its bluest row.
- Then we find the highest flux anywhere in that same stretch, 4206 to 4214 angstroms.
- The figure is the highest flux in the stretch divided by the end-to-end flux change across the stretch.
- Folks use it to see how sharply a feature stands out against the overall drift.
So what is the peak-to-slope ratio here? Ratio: 14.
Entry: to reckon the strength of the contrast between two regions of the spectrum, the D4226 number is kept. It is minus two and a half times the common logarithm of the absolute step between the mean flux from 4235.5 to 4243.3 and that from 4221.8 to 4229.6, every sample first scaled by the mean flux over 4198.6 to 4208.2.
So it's 3.9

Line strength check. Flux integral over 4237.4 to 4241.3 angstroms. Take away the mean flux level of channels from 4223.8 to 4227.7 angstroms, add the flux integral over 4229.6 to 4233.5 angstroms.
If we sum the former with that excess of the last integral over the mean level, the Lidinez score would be 149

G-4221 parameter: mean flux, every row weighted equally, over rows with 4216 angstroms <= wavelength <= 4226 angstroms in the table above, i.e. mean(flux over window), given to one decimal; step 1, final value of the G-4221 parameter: 22.1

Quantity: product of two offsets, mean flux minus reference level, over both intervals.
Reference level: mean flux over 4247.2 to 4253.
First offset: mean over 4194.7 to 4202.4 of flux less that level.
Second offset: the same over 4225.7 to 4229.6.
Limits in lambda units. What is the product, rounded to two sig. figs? 4.9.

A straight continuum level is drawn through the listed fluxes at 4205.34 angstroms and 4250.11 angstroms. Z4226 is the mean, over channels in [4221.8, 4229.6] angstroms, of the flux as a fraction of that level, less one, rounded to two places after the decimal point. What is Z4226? 0.00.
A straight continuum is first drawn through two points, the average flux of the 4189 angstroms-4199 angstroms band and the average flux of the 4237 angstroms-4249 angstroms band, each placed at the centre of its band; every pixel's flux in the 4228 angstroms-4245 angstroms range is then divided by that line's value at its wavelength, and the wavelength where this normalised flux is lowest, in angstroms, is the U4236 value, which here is 4242.29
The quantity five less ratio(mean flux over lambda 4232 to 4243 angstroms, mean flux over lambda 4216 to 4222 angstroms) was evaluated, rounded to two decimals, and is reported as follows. 3.98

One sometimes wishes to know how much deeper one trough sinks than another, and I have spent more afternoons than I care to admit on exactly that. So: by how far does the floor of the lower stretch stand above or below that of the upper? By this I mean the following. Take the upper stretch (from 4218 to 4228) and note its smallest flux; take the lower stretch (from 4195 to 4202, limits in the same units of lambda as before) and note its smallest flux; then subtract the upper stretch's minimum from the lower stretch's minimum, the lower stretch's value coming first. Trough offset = -0.2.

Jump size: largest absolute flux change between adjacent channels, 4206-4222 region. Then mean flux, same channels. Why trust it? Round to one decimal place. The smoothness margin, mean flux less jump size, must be 19.9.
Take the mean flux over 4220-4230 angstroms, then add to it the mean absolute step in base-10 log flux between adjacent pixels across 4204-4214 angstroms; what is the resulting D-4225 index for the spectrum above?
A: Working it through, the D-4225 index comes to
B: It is 22.5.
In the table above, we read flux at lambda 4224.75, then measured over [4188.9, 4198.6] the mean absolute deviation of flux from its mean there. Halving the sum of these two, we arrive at 11.7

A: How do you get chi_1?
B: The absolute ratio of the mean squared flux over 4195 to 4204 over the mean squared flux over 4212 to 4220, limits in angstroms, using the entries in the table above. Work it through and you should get 1.08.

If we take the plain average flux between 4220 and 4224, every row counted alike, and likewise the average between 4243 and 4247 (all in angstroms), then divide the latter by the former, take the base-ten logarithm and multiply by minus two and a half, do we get 0.08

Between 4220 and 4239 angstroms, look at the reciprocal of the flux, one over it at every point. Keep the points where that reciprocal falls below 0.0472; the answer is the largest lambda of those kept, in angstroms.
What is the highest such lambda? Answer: 4238.39 angstroms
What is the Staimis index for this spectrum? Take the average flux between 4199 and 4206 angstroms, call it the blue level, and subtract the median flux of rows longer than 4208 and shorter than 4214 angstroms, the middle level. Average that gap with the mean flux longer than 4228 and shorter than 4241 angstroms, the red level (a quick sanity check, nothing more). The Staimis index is 10.7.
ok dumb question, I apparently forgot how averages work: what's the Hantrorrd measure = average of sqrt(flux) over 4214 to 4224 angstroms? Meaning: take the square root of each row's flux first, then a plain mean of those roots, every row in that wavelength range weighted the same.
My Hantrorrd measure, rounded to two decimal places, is 4.67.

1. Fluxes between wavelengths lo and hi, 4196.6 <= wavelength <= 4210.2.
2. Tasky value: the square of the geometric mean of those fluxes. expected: 476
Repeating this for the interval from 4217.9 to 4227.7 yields 502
